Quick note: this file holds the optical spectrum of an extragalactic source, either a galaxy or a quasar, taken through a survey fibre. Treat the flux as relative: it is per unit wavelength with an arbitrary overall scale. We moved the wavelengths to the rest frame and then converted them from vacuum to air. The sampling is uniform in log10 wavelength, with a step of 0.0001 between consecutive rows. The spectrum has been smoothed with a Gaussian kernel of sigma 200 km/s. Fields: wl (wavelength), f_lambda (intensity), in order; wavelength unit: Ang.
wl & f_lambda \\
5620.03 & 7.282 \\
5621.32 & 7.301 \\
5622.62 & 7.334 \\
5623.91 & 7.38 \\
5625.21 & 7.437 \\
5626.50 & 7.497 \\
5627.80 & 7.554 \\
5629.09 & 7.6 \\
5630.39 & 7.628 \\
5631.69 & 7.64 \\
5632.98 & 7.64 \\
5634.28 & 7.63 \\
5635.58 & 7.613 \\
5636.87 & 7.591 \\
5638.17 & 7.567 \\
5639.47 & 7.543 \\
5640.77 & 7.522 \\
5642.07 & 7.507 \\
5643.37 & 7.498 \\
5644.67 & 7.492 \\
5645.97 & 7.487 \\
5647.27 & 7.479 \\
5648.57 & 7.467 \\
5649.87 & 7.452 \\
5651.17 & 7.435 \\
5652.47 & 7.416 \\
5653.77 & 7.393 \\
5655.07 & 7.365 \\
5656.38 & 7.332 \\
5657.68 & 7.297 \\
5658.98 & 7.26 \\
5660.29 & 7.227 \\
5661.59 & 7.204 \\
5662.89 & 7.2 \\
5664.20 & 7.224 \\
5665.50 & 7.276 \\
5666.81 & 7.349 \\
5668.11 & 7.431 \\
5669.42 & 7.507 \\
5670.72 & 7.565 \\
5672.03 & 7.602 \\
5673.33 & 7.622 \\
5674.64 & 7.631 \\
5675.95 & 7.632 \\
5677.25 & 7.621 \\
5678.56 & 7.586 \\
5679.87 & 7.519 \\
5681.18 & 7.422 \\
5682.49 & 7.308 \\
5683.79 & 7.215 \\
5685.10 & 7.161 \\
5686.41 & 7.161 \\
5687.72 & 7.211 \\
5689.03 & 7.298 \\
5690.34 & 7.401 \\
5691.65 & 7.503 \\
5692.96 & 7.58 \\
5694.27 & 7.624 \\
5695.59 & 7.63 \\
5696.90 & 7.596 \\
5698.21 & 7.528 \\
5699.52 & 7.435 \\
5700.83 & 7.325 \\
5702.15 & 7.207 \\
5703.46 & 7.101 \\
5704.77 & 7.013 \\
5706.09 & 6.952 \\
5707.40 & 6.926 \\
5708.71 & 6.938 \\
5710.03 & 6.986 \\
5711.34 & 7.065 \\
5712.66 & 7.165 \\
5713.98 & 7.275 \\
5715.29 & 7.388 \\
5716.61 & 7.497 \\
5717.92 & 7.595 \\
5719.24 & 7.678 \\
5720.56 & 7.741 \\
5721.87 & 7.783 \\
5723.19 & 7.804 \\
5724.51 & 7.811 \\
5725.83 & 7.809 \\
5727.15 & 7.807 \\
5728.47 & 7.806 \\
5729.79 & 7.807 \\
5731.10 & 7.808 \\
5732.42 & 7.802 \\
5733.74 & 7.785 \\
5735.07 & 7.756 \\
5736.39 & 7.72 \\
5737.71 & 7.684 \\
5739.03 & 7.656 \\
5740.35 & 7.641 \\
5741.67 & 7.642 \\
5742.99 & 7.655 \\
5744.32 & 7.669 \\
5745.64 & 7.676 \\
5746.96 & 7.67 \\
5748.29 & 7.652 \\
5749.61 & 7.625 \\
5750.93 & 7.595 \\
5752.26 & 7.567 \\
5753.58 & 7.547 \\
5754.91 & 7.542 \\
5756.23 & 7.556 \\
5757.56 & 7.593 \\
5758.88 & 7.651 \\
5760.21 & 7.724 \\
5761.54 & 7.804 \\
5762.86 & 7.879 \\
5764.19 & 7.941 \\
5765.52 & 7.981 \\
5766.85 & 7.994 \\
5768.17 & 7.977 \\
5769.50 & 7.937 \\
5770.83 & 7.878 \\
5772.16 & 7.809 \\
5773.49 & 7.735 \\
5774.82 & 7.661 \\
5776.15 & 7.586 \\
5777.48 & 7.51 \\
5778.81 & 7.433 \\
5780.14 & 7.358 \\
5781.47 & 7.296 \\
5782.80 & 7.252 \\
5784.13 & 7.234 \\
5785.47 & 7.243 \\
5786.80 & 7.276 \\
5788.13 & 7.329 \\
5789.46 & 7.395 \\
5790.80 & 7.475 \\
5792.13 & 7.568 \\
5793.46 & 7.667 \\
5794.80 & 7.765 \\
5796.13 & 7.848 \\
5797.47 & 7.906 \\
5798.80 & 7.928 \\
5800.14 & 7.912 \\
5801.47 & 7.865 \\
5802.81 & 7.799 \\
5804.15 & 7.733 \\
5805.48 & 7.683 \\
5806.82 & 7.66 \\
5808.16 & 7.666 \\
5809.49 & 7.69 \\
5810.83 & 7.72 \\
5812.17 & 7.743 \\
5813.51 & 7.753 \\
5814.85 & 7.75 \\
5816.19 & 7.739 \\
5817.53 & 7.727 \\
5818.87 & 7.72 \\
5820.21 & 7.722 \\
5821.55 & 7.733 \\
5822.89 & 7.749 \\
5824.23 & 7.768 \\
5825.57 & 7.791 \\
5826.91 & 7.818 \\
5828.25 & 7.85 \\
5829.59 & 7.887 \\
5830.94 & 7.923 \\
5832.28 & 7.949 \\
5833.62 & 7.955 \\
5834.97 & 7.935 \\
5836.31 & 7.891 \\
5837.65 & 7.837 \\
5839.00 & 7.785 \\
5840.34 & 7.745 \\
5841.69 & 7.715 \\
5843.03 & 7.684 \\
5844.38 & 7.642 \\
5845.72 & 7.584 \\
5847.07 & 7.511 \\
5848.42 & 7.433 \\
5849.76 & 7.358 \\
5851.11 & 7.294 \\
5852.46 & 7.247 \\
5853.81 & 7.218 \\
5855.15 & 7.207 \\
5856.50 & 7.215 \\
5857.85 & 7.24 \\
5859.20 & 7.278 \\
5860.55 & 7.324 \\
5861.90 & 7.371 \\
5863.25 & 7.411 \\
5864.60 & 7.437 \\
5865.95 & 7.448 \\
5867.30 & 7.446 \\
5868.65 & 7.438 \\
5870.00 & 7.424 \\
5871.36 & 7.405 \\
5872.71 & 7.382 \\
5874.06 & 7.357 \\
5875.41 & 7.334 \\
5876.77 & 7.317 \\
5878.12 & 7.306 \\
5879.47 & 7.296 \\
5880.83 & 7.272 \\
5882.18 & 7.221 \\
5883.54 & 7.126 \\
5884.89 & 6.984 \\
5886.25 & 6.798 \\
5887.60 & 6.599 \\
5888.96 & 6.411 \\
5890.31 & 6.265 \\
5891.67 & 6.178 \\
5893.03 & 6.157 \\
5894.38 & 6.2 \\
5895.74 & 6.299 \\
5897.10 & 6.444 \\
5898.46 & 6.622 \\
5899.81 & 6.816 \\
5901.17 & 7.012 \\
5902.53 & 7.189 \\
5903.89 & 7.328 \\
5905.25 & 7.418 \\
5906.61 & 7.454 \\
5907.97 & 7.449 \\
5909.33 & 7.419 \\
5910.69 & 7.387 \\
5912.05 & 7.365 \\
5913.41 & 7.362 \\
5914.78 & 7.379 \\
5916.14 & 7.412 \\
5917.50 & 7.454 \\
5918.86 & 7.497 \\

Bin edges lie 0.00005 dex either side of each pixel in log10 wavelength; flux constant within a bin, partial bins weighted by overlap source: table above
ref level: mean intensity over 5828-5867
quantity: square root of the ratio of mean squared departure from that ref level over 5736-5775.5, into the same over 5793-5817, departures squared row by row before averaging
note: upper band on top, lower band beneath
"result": 1.06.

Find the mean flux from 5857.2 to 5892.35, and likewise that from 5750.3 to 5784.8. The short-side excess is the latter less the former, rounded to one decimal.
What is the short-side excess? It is 0.5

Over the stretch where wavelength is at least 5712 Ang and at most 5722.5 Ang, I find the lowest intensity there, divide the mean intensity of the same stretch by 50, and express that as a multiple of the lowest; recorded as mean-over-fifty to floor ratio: 0.0210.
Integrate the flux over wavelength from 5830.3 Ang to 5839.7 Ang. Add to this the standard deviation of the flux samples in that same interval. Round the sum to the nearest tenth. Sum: 74.3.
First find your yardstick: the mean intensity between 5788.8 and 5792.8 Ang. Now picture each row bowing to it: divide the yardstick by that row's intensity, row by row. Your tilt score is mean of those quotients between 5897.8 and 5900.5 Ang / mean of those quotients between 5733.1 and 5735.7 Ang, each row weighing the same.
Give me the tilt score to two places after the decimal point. 1.16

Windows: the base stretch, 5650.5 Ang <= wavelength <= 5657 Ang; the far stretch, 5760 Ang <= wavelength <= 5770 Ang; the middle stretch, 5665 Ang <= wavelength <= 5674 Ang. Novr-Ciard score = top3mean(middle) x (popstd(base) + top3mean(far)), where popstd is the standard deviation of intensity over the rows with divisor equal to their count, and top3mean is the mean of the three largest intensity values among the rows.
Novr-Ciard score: 61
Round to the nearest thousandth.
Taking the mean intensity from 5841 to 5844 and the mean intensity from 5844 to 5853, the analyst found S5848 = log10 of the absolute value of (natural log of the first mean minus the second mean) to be 0.732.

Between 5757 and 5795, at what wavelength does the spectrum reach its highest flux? 5766.85 Ang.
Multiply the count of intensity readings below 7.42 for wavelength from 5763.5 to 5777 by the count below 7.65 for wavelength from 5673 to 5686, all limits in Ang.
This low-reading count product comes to 0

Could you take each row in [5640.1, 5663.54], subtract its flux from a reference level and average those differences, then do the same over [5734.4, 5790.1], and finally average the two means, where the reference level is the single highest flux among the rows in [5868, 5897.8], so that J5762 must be -0.07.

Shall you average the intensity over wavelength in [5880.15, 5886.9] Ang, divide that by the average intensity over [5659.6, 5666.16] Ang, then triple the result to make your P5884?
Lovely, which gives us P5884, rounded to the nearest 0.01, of 2.94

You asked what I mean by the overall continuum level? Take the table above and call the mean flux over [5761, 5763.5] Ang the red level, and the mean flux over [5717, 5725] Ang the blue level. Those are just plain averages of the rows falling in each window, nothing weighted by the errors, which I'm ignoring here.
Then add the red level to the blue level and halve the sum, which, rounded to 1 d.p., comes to 7.8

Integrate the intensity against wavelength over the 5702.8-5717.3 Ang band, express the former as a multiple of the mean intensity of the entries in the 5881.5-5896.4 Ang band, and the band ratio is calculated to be 15.7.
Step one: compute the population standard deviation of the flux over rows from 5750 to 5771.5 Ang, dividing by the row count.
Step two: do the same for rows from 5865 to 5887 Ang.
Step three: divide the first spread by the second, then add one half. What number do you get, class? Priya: 1.5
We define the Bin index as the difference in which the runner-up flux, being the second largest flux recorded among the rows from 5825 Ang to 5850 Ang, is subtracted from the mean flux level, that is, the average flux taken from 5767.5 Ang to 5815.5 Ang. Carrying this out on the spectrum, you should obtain -0.31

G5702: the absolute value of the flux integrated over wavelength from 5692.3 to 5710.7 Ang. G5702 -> 134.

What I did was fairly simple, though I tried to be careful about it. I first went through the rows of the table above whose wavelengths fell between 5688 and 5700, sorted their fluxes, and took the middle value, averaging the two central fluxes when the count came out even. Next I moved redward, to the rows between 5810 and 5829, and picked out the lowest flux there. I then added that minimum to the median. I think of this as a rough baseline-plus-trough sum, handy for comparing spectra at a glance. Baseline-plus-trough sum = 15.25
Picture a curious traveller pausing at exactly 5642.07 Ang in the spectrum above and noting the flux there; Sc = 7.507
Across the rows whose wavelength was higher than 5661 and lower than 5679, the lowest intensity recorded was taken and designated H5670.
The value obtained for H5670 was 7.2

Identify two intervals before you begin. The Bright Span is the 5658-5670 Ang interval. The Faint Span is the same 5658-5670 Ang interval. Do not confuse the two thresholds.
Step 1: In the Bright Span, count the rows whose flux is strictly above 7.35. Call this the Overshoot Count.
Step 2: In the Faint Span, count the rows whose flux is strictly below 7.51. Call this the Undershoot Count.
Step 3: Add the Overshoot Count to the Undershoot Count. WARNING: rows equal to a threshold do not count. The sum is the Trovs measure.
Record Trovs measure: 11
